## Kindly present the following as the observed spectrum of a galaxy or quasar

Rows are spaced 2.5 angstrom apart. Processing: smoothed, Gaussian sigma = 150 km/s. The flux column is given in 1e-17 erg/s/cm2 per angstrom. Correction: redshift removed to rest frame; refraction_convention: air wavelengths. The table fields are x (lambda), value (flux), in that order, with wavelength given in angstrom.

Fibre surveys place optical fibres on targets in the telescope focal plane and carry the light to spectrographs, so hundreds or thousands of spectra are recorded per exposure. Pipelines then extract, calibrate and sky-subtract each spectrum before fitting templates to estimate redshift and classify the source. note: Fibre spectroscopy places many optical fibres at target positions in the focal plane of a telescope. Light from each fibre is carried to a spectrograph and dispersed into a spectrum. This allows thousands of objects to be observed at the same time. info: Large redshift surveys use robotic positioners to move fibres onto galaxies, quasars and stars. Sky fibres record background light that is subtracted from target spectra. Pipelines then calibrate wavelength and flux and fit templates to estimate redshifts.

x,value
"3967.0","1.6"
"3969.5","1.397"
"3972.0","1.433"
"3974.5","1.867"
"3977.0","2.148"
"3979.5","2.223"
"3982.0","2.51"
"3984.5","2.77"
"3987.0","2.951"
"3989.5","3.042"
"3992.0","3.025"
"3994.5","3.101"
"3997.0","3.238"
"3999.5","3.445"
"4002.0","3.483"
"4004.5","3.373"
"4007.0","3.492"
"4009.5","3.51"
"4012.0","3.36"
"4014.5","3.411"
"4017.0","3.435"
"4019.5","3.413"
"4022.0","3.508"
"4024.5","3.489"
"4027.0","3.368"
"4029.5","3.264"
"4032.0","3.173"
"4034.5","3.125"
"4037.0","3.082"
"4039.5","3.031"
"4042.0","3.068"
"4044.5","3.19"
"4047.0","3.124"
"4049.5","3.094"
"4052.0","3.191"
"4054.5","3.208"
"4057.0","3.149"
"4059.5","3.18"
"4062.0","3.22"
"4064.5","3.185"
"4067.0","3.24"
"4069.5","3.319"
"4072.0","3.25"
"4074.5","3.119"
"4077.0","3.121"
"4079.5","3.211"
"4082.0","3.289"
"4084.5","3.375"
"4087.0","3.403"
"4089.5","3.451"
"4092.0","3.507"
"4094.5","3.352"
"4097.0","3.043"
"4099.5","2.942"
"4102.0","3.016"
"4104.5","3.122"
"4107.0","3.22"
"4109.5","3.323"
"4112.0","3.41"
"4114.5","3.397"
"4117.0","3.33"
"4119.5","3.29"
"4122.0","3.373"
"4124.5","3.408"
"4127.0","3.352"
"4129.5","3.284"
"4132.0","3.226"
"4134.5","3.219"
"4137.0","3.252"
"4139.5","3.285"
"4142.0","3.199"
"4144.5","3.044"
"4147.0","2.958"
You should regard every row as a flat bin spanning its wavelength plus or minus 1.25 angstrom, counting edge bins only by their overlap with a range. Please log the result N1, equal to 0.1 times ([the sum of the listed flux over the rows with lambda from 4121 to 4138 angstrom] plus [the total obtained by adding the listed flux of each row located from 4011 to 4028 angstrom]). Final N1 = 4.71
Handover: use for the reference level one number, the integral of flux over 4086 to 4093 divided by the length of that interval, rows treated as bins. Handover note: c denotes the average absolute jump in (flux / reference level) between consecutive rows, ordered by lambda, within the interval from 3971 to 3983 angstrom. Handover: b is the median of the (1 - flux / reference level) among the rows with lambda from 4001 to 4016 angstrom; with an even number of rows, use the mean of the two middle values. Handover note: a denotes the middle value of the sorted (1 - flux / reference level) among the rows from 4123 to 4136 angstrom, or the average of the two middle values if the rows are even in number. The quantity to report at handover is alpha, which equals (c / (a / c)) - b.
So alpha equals 0.12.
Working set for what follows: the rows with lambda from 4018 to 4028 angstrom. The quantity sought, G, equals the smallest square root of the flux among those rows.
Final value 1.84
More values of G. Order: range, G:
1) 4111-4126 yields 1.81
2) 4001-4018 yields 1.83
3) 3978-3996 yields 1.49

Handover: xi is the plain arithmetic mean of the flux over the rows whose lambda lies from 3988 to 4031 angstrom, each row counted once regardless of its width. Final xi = 3.35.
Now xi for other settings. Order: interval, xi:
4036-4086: 3.18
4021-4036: 3.32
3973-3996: 2.63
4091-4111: 3.19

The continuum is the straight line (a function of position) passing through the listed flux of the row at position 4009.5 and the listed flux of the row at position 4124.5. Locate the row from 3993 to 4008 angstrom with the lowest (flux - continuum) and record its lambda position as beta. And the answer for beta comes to 3994.5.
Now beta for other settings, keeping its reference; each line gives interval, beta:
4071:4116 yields 4099.5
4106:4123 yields 4107.0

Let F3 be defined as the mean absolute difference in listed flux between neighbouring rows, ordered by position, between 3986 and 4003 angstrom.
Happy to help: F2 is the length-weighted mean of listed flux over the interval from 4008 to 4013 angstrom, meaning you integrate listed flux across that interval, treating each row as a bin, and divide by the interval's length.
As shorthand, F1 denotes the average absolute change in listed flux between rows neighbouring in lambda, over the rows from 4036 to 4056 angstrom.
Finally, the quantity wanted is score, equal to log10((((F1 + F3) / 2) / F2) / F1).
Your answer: -0.43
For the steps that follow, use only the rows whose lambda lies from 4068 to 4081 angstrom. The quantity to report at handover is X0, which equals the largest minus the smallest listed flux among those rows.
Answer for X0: 0.20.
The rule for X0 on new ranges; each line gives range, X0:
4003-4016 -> 0.15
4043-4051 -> 0.10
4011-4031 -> 0.24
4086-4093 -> 0.10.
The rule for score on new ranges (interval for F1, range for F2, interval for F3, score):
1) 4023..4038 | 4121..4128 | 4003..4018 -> -0.55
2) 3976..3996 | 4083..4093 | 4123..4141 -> -0.72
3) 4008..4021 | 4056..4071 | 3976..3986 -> -0.17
